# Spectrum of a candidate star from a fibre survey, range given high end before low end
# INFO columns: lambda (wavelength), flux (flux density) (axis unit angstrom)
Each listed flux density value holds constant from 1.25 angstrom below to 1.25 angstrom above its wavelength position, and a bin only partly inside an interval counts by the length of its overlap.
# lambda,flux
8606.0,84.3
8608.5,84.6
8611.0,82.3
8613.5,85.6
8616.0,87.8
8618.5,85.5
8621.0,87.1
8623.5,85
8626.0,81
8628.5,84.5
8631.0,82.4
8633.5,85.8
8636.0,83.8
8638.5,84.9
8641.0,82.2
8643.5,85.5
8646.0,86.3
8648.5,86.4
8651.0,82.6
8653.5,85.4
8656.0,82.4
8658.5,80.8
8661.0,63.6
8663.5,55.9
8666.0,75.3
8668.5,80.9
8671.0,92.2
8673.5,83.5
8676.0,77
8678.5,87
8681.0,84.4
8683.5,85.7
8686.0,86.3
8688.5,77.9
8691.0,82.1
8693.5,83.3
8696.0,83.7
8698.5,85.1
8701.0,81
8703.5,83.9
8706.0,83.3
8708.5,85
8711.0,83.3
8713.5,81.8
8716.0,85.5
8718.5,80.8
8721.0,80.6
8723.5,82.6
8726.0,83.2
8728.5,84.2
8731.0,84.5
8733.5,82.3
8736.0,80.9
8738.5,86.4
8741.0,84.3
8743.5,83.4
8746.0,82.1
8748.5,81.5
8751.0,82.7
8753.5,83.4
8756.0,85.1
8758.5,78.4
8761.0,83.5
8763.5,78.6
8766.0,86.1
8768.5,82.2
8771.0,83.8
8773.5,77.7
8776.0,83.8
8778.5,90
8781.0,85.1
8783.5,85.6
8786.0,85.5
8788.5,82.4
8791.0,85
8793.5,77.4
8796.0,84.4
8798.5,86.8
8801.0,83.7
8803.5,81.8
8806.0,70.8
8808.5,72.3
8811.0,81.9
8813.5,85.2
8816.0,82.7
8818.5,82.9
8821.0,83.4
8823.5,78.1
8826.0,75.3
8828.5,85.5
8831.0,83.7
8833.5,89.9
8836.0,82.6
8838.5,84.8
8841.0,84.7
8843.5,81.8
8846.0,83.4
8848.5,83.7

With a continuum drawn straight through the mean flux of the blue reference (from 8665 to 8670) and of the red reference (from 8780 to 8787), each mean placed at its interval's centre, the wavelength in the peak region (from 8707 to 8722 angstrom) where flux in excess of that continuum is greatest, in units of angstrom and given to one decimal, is 8716.0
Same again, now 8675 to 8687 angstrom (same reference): 8678.5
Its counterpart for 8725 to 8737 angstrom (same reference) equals 8731.0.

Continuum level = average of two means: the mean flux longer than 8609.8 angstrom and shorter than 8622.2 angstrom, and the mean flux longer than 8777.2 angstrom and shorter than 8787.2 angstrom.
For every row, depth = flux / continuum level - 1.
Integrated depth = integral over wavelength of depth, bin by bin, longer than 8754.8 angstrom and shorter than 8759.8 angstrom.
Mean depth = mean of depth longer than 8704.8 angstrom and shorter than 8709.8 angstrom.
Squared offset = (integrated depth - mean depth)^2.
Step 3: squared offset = 0.053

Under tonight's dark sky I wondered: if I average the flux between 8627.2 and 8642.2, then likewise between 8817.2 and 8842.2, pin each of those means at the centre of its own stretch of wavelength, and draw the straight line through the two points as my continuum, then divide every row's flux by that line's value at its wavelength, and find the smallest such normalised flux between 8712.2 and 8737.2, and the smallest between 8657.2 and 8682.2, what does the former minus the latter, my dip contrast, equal 0.30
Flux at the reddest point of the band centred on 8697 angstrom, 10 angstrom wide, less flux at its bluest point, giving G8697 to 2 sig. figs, -2.3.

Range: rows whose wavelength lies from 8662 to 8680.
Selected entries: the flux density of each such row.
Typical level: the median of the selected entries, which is 80.9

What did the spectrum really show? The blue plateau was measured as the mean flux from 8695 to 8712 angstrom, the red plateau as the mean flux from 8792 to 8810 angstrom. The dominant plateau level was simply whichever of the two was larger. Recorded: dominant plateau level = 83.6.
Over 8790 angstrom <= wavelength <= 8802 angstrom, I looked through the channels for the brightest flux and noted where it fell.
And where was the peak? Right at 8798.5 angstrom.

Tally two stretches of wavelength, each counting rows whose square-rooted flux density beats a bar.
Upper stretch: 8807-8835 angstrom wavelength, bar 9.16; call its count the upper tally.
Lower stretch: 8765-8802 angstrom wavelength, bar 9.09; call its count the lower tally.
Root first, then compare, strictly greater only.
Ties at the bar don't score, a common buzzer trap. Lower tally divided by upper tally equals 4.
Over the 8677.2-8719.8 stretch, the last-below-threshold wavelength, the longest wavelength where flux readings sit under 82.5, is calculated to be 8718.5 angstrom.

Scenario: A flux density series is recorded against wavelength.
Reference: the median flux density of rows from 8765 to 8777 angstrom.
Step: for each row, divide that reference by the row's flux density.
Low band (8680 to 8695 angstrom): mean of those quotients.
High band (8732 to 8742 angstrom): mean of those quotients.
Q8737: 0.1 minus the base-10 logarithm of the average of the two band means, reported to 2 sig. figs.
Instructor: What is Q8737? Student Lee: 0.097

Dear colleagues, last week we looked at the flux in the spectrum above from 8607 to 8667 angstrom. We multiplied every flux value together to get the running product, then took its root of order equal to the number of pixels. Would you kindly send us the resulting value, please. 81.6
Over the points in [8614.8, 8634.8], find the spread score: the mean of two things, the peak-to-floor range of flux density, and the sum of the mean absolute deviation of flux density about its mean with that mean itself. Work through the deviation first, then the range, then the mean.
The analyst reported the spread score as 46.7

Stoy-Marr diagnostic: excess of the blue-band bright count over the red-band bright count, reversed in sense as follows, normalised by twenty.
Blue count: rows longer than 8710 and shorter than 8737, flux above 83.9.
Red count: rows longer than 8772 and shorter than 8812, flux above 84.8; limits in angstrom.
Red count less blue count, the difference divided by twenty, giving 0.150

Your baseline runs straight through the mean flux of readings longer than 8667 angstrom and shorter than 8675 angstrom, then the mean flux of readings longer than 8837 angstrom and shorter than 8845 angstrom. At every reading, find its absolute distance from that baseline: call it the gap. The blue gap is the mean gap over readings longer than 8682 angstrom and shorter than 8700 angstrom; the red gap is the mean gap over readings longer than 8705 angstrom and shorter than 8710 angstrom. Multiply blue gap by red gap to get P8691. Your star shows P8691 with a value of 2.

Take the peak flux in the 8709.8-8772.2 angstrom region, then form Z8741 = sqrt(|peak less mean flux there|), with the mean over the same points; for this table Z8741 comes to 1.9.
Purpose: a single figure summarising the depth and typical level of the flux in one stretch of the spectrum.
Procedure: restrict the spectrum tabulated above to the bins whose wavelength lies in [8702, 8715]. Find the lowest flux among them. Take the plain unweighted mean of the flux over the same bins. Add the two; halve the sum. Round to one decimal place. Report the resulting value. 82.6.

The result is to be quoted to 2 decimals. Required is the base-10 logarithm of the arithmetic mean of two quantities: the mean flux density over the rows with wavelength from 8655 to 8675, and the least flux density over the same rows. 1.82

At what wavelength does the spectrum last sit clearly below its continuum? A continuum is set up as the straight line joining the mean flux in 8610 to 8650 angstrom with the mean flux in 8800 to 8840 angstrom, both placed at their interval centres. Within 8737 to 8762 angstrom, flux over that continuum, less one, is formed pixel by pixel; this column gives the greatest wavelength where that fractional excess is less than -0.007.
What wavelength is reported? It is 8758.5 angstrom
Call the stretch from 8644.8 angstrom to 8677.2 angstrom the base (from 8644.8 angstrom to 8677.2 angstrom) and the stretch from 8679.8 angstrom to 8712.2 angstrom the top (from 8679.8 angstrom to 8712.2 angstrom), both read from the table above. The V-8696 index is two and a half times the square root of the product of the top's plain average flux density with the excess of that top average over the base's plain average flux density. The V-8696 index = 46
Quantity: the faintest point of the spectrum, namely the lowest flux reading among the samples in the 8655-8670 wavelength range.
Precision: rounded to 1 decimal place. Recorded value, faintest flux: 55.9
